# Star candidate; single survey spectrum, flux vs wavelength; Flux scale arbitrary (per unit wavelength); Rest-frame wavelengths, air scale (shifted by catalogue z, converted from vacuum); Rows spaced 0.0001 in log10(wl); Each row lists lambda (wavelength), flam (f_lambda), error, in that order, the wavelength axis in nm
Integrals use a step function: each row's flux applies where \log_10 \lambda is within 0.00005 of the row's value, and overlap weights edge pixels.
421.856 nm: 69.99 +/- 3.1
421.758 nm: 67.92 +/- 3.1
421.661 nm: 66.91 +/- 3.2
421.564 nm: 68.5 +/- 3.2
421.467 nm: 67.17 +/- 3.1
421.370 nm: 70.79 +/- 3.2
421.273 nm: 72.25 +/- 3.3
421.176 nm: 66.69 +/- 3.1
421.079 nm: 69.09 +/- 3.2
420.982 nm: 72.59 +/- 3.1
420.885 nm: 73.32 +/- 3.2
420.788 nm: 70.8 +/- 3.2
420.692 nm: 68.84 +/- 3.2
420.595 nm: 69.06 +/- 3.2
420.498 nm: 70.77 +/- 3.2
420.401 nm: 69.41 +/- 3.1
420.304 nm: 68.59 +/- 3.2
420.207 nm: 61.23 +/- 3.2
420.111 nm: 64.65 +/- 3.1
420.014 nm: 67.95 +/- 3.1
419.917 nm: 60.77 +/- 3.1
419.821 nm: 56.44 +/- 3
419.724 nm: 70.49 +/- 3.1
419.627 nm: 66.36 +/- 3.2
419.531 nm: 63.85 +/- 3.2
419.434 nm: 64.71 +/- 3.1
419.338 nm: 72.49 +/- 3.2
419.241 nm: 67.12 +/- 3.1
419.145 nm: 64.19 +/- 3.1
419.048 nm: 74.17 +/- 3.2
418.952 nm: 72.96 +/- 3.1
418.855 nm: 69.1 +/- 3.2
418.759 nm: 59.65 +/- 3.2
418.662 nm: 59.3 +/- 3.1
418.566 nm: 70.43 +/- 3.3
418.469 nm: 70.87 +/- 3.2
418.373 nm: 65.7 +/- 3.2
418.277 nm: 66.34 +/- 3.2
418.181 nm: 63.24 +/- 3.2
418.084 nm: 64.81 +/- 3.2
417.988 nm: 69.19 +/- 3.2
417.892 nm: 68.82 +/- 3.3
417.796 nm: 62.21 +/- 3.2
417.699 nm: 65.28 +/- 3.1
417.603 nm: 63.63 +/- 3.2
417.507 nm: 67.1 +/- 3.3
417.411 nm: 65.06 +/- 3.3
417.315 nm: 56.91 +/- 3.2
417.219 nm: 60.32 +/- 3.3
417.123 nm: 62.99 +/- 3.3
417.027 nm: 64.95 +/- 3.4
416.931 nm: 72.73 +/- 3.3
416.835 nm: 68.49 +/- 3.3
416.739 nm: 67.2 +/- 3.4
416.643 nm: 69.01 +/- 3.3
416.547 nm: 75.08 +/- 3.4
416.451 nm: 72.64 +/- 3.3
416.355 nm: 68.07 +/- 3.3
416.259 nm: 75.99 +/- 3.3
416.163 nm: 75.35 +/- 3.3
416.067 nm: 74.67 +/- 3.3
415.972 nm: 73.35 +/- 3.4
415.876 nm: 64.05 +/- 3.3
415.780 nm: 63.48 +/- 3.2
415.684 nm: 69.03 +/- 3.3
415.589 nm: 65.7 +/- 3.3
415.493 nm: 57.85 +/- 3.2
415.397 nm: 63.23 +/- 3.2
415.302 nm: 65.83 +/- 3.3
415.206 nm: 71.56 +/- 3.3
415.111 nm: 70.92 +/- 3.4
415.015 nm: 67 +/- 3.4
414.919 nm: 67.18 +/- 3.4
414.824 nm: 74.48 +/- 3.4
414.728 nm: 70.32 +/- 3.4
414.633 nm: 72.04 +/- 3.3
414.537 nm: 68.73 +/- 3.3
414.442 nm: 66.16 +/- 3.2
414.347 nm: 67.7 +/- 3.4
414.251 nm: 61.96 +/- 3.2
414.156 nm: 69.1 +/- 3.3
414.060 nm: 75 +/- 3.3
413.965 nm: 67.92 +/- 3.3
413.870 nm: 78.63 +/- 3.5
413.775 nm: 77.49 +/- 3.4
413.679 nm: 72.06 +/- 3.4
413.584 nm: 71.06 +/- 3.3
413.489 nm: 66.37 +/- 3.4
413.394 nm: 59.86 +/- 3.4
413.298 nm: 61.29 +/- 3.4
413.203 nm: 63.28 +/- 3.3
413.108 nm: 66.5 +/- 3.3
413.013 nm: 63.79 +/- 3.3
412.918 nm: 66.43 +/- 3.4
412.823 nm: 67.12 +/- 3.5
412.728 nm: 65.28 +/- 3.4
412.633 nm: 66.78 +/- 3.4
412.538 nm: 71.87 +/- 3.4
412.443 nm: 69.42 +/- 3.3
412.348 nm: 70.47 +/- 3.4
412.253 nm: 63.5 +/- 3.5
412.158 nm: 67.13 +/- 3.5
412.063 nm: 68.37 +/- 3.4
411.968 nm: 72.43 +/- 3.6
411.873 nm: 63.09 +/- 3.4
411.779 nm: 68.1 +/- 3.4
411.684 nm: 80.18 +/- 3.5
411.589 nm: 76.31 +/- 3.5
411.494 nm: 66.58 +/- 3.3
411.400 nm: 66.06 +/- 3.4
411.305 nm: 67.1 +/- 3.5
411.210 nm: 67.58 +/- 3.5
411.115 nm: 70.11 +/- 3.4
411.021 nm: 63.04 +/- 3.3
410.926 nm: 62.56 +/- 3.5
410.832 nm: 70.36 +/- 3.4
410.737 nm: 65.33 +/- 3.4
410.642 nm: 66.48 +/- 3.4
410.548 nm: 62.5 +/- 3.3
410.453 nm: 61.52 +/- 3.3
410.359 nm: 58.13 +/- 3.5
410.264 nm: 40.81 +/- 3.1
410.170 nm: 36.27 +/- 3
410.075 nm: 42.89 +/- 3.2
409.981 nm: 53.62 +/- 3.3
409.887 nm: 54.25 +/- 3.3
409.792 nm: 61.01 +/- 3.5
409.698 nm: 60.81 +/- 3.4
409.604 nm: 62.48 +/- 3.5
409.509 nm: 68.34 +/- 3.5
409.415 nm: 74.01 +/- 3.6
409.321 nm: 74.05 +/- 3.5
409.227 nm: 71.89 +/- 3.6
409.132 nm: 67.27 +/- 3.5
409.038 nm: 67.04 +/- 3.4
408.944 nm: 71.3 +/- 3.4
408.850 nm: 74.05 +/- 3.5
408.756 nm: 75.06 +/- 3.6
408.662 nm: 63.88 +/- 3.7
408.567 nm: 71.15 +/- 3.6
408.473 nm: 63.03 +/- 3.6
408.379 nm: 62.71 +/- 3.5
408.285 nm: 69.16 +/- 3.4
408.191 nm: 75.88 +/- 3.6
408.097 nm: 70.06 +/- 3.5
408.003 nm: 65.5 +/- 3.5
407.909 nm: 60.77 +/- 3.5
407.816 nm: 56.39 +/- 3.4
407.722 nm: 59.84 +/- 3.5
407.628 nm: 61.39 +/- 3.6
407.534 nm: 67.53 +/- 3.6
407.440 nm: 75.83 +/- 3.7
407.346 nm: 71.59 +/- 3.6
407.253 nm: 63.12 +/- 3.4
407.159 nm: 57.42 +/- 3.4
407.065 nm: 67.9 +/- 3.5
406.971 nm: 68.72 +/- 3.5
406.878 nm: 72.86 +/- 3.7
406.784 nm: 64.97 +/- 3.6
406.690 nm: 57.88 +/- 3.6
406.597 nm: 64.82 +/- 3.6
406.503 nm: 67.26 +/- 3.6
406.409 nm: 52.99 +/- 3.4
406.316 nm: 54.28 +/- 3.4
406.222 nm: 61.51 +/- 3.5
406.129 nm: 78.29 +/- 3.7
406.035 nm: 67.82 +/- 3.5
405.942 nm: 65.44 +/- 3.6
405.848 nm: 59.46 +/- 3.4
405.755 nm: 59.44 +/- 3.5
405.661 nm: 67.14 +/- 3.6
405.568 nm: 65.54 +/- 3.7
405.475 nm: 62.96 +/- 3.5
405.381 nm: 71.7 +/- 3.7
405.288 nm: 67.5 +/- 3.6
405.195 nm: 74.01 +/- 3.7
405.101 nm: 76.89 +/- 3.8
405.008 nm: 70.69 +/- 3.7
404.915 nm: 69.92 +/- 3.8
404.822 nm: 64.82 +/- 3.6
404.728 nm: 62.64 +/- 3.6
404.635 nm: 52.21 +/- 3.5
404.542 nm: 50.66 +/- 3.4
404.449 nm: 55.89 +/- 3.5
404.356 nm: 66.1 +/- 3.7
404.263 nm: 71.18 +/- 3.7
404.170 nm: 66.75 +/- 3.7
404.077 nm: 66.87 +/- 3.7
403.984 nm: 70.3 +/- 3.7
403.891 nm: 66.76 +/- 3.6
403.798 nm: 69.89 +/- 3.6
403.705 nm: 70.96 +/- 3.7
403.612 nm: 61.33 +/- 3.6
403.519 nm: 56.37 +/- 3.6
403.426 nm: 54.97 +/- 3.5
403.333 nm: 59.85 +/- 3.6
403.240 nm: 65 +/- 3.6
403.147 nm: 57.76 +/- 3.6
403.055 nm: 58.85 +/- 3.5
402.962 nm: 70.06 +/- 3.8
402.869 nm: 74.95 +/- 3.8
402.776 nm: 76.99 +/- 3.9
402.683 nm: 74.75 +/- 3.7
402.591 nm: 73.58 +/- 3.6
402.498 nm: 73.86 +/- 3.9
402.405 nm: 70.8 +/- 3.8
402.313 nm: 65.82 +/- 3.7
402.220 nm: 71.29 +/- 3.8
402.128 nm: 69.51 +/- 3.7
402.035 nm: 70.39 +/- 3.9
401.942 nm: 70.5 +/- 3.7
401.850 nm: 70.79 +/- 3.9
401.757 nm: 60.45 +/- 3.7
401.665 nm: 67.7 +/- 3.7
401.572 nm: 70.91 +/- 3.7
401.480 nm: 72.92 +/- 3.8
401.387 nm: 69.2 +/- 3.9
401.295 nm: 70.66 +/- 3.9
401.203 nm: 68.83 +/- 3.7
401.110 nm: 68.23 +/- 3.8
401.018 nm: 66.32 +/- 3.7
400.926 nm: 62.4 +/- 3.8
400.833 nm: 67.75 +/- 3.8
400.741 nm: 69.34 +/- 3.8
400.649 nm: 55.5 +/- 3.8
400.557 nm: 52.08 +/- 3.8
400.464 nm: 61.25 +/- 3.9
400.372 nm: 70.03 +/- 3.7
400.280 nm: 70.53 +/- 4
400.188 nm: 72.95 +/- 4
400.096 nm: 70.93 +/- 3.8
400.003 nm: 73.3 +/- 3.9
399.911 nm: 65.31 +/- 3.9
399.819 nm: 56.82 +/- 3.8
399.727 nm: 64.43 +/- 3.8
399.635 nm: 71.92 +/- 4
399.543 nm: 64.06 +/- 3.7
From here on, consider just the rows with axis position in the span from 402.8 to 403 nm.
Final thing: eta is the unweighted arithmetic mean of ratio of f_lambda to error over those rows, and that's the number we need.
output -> 19.1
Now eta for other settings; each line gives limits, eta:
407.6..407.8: 17.1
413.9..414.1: 21.7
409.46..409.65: 18.7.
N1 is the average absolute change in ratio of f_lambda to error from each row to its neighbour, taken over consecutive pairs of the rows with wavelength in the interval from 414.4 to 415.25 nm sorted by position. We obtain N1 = 0.96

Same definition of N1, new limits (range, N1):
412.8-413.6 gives 0.98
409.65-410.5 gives 1.54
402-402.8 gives 0.64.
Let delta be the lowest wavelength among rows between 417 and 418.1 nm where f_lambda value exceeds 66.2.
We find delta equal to 417.507 nm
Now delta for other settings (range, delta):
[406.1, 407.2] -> 406.129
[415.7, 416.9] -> 415.972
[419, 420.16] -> 419.048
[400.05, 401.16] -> 400.096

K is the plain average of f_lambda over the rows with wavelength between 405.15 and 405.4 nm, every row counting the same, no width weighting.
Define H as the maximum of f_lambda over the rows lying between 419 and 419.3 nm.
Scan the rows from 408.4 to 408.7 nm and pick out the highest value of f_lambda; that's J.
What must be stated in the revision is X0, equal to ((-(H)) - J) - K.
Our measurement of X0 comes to -216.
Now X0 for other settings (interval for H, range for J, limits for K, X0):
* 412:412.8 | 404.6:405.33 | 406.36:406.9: -212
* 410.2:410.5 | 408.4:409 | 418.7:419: -204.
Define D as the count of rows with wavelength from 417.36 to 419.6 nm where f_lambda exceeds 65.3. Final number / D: 12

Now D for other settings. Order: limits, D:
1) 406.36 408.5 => 11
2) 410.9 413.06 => 17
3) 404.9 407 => 14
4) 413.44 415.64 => 20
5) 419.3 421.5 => 17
